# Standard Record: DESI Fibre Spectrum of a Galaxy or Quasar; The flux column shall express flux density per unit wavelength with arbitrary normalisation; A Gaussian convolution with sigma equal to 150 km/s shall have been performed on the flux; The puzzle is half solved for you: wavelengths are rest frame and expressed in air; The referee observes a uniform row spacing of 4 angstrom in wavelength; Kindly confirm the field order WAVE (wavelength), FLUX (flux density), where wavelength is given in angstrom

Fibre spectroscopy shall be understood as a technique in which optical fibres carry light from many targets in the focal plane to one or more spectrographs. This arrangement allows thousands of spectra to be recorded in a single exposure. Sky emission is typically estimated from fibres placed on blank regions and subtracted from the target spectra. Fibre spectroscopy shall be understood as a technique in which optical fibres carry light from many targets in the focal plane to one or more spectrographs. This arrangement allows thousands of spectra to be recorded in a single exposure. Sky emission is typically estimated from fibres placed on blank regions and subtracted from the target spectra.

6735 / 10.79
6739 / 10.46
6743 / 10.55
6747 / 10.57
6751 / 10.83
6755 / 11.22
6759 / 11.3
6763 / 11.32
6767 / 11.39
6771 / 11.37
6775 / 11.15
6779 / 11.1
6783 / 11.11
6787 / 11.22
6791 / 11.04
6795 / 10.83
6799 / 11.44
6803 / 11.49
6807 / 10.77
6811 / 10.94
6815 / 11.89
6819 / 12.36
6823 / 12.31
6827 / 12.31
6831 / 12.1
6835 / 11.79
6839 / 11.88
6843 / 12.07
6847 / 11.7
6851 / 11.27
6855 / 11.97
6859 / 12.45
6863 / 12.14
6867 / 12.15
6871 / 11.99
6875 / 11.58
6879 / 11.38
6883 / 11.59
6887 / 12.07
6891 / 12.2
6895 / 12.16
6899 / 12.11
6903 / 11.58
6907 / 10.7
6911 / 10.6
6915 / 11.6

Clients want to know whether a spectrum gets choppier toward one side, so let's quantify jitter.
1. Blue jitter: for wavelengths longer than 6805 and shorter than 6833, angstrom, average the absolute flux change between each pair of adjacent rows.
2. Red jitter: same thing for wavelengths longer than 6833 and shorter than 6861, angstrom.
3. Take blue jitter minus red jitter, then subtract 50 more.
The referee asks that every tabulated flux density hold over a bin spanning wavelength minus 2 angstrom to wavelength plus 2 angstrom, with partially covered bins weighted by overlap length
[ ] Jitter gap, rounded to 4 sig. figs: -50.07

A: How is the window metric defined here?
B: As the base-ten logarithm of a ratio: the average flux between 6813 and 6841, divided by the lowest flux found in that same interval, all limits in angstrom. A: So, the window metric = 0.011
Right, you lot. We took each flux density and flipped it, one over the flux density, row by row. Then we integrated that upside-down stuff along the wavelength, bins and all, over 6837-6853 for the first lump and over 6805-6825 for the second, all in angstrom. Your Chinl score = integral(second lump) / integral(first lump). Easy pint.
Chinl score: 1.3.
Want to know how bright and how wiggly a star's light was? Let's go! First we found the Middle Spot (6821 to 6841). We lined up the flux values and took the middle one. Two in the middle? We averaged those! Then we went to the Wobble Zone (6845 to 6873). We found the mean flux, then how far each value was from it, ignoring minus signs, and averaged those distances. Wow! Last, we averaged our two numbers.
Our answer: 6.18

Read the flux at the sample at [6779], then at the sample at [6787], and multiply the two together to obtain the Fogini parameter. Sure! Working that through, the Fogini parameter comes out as 125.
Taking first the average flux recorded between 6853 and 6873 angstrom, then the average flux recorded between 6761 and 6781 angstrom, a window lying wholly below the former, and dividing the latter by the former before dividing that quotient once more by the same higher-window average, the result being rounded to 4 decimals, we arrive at 0.0764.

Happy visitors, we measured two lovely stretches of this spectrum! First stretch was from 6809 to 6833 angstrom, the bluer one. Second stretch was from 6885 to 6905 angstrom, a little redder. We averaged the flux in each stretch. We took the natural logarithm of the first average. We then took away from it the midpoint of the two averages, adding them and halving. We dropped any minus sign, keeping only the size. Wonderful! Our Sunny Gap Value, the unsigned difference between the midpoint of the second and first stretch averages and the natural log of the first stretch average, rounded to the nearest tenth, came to 9.5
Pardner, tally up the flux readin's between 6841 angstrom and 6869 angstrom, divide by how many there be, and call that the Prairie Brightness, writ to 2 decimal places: 11.96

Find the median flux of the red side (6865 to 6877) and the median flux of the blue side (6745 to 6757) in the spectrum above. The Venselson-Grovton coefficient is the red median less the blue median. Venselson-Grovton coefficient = 1.2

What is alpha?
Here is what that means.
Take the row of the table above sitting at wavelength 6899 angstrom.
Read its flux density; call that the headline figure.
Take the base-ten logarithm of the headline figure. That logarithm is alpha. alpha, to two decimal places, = 1.08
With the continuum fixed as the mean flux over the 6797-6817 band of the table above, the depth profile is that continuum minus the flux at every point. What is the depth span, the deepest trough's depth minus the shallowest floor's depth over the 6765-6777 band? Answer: 0.24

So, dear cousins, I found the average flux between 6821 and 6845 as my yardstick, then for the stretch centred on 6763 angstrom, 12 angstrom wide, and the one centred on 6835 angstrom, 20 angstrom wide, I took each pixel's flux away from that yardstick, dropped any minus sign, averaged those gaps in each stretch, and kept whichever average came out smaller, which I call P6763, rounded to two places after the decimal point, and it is 0.15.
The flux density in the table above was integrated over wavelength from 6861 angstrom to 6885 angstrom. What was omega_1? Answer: 283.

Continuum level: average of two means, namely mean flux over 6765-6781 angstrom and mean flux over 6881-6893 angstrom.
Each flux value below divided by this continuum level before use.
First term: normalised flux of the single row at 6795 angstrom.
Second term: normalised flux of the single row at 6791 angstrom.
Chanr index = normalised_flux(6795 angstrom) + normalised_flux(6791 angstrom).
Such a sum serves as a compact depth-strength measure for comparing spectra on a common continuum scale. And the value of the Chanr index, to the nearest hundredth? 1.88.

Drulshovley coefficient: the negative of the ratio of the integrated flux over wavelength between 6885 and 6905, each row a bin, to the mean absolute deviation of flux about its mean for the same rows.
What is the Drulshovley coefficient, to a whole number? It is -1354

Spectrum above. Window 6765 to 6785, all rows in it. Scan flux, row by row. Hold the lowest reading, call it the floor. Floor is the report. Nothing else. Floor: 11.1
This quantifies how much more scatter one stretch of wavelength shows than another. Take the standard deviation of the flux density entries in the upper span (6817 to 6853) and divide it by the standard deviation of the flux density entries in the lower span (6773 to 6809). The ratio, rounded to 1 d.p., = 1.5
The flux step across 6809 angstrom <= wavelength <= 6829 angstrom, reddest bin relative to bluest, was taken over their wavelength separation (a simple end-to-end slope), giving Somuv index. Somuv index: 0.09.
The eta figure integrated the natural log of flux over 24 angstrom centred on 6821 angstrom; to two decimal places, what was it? 59.59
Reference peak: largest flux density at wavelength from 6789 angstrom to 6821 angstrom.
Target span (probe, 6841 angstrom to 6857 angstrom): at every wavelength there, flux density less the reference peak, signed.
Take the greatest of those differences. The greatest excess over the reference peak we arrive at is -0.29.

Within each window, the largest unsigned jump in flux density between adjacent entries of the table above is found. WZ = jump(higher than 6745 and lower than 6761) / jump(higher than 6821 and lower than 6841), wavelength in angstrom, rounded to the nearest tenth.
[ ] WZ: 1.3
